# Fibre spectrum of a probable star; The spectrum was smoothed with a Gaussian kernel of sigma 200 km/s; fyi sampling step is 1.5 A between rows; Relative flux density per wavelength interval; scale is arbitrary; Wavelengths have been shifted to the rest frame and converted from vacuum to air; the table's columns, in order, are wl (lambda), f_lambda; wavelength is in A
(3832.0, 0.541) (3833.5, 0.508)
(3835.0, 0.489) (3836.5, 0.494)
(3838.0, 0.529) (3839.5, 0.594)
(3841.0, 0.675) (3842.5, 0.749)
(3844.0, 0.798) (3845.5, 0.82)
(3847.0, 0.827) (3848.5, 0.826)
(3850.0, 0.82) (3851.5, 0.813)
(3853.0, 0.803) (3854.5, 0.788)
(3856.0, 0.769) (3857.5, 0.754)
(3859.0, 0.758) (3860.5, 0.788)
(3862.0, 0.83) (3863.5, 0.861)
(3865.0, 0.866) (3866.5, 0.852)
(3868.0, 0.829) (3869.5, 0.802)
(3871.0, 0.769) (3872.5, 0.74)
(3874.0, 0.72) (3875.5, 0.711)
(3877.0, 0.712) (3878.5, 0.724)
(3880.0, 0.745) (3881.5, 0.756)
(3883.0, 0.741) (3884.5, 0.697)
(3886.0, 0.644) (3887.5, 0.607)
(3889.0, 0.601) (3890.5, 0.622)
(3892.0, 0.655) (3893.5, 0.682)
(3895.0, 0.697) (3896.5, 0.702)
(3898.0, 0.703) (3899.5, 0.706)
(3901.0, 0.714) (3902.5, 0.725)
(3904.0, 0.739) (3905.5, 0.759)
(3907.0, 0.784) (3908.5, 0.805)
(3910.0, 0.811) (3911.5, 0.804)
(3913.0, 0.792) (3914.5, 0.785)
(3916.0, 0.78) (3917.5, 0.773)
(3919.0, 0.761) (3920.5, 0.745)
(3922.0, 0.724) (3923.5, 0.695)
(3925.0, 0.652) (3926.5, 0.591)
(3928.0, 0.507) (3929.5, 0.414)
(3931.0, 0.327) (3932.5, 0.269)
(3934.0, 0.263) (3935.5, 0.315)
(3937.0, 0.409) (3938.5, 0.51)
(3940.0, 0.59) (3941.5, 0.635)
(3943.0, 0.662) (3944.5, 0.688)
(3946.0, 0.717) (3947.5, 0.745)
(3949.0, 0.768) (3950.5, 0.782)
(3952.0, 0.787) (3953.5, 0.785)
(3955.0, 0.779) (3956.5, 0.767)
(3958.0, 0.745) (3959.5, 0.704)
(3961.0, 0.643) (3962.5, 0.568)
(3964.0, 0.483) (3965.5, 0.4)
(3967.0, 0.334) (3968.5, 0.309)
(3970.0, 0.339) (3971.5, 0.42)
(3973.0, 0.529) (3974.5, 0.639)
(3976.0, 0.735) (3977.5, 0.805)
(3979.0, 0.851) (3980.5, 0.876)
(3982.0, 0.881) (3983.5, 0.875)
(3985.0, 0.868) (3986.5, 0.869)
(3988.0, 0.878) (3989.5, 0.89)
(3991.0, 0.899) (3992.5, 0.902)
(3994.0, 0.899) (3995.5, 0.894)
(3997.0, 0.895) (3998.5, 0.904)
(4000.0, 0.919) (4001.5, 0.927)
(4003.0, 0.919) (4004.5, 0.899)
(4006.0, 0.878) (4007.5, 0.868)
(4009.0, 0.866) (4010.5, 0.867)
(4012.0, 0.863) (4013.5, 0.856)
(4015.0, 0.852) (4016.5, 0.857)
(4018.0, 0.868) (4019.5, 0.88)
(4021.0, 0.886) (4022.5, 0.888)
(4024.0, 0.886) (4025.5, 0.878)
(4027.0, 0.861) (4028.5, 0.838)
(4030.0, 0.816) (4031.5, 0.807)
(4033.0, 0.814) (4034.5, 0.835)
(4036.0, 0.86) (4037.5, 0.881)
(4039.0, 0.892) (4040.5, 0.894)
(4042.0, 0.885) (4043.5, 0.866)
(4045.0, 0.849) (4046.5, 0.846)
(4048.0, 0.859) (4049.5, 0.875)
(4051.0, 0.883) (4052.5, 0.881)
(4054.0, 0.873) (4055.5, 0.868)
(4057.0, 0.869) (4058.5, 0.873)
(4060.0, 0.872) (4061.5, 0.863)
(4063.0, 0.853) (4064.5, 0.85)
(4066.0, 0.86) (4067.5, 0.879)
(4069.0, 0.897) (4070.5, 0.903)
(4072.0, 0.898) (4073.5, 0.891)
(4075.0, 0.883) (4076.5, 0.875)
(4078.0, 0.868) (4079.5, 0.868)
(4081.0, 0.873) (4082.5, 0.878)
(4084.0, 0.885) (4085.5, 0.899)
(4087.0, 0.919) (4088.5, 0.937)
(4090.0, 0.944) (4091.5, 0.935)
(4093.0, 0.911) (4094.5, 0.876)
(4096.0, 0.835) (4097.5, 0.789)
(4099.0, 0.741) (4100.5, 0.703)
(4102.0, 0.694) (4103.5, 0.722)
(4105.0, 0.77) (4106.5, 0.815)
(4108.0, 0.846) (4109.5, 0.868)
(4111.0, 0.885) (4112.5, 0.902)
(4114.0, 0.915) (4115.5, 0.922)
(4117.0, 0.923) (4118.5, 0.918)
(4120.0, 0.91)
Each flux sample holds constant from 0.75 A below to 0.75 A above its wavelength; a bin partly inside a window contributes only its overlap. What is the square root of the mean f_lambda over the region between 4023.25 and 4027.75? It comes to 0.935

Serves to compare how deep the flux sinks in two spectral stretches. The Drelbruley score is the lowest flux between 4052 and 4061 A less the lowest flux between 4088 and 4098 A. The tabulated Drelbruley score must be 0.08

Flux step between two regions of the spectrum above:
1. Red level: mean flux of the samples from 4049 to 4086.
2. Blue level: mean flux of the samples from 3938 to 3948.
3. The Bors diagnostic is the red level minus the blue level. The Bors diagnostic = 0.23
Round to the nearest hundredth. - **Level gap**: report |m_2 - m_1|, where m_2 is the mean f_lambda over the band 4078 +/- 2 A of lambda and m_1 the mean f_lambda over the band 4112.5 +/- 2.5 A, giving 0.03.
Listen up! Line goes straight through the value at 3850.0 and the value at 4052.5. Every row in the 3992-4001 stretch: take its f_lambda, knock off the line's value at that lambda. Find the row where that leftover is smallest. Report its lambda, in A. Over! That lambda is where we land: 3995.5 A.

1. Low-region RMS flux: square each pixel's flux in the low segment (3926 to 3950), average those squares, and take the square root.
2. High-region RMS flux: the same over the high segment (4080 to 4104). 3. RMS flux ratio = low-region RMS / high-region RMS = 0.65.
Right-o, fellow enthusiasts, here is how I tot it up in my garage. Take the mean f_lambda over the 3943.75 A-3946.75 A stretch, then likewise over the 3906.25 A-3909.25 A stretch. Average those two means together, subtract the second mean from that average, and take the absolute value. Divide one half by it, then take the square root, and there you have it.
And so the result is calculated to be 3.3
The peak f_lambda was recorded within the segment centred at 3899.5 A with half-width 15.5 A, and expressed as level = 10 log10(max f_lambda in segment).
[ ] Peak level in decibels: -0.91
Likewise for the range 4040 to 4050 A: -0.49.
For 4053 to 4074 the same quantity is -0.44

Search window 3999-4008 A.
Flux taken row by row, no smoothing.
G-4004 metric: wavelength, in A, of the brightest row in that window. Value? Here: 4001.5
